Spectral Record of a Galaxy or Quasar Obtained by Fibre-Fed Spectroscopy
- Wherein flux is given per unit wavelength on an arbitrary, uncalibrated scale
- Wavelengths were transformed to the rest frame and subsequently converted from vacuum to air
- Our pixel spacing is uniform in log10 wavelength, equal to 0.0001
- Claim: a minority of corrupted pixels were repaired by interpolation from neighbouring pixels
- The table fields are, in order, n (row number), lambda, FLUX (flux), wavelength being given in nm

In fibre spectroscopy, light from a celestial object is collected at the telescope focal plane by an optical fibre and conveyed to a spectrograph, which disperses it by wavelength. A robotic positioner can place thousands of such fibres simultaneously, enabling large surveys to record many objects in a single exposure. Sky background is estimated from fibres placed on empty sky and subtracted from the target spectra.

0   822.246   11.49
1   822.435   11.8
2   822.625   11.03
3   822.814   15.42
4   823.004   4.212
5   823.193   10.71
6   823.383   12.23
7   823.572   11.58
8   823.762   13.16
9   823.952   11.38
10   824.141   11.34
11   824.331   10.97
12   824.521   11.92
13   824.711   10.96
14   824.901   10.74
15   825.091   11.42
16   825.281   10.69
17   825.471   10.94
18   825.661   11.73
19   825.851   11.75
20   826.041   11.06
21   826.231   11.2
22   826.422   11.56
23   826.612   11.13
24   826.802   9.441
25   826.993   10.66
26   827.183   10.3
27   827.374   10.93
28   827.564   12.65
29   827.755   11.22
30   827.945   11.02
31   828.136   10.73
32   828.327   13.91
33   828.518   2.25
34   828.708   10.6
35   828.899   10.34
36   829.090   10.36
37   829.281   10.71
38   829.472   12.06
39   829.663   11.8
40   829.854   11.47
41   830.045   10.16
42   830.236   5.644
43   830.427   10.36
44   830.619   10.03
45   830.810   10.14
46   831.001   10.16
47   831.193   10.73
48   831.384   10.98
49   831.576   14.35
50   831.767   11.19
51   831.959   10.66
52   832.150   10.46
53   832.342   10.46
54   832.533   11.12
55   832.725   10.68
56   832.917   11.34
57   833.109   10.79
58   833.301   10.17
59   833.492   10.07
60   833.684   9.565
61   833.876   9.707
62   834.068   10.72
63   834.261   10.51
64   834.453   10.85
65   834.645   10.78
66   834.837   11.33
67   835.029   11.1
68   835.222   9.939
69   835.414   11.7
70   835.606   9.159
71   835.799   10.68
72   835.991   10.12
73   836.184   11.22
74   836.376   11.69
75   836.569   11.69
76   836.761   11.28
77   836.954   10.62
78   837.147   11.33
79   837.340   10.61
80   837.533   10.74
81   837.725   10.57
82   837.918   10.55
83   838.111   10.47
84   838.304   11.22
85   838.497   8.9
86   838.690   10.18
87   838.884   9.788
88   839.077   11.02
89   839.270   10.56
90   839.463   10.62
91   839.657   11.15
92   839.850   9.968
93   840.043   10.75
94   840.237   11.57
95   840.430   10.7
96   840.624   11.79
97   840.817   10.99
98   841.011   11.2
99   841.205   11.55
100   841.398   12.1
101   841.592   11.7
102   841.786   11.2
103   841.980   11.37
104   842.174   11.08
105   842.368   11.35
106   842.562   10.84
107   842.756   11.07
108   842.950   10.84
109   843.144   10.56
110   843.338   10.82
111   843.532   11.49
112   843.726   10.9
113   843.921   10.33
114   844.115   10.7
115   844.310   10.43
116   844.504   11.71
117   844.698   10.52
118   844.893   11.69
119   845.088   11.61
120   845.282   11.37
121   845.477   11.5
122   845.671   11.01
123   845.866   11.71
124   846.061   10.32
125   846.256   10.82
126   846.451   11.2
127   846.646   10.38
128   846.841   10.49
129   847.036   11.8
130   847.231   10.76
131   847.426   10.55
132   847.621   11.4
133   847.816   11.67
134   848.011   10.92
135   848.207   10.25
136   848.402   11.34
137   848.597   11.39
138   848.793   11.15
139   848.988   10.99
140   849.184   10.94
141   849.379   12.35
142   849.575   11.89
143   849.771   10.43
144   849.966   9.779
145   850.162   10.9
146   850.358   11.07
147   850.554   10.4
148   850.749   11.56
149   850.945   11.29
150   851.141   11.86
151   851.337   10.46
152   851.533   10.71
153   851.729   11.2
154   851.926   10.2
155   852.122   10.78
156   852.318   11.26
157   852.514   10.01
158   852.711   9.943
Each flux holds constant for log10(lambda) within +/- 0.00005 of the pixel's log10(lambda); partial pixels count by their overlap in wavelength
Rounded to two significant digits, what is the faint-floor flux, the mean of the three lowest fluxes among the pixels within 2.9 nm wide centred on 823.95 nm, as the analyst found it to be 8.5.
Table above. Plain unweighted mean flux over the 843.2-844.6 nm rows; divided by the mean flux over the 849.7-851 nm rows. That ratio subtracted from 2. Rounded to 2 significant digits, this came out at 0.99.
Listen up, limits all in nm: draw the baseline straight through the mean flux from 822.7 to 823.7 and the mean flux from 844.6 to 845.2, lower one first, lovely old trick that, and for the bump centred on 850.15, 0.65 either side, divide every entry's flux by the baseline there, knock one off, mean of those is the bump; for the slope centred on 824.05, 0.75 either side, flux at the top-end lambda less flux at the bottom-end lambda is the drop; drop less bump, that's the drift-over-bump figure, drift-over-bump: -1.22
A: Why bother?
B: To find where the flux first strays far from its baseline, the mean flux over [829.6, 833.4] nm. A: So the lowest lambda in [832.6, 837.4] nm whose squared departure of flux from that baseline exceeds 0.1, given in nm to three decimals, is 832.917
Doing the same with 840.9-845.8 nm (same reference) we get 841.011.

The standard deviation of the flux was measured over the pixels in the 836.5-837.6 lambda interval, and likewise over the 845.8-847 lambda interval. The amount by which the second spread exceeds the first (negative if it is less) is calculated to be 0.1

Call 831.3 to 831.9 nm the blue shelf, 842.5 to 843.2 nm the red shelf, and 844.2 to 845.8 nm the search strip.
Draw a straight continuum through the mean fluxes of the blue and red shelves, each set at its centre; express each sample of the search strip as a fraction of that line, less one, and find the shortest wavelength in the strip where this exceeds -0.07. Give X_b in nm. 844.310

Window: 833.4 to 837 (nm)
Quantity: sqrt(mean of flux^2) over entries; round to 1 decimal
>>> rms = 10.7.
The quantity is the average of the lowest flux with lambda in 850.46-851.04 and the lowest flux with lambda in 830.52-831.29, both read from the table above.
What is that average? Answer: 10.2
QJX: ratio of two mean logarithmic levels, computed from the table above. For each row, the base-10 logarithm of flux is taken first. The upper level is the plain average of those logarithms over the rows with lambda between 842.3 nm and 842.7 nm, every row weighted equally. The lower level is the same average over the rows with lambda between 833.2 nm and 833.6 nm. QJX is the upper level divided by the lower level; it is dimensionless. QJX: 1.04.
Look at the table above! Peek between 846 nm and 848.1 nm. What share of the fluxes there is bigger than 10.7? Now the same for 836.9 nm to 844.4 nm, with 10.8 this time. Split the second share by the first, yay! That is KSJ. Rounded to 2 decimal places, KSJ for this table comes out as 0.85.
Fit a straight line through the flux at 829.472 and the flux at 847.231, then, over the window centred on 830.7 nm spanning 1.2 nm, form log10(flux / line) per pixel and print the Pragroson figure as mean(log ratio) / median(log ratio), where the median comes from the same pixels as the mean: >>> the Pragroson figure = 1.5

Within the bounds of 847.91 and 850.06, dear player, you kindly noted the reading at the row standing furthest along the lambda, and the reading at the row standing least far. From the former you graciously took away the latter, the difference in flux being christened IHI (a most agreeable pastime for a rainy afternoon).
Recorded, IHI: -1.1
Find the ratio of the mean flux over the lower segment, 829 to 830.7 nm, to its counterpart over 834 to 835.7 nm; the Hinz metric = 0.96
